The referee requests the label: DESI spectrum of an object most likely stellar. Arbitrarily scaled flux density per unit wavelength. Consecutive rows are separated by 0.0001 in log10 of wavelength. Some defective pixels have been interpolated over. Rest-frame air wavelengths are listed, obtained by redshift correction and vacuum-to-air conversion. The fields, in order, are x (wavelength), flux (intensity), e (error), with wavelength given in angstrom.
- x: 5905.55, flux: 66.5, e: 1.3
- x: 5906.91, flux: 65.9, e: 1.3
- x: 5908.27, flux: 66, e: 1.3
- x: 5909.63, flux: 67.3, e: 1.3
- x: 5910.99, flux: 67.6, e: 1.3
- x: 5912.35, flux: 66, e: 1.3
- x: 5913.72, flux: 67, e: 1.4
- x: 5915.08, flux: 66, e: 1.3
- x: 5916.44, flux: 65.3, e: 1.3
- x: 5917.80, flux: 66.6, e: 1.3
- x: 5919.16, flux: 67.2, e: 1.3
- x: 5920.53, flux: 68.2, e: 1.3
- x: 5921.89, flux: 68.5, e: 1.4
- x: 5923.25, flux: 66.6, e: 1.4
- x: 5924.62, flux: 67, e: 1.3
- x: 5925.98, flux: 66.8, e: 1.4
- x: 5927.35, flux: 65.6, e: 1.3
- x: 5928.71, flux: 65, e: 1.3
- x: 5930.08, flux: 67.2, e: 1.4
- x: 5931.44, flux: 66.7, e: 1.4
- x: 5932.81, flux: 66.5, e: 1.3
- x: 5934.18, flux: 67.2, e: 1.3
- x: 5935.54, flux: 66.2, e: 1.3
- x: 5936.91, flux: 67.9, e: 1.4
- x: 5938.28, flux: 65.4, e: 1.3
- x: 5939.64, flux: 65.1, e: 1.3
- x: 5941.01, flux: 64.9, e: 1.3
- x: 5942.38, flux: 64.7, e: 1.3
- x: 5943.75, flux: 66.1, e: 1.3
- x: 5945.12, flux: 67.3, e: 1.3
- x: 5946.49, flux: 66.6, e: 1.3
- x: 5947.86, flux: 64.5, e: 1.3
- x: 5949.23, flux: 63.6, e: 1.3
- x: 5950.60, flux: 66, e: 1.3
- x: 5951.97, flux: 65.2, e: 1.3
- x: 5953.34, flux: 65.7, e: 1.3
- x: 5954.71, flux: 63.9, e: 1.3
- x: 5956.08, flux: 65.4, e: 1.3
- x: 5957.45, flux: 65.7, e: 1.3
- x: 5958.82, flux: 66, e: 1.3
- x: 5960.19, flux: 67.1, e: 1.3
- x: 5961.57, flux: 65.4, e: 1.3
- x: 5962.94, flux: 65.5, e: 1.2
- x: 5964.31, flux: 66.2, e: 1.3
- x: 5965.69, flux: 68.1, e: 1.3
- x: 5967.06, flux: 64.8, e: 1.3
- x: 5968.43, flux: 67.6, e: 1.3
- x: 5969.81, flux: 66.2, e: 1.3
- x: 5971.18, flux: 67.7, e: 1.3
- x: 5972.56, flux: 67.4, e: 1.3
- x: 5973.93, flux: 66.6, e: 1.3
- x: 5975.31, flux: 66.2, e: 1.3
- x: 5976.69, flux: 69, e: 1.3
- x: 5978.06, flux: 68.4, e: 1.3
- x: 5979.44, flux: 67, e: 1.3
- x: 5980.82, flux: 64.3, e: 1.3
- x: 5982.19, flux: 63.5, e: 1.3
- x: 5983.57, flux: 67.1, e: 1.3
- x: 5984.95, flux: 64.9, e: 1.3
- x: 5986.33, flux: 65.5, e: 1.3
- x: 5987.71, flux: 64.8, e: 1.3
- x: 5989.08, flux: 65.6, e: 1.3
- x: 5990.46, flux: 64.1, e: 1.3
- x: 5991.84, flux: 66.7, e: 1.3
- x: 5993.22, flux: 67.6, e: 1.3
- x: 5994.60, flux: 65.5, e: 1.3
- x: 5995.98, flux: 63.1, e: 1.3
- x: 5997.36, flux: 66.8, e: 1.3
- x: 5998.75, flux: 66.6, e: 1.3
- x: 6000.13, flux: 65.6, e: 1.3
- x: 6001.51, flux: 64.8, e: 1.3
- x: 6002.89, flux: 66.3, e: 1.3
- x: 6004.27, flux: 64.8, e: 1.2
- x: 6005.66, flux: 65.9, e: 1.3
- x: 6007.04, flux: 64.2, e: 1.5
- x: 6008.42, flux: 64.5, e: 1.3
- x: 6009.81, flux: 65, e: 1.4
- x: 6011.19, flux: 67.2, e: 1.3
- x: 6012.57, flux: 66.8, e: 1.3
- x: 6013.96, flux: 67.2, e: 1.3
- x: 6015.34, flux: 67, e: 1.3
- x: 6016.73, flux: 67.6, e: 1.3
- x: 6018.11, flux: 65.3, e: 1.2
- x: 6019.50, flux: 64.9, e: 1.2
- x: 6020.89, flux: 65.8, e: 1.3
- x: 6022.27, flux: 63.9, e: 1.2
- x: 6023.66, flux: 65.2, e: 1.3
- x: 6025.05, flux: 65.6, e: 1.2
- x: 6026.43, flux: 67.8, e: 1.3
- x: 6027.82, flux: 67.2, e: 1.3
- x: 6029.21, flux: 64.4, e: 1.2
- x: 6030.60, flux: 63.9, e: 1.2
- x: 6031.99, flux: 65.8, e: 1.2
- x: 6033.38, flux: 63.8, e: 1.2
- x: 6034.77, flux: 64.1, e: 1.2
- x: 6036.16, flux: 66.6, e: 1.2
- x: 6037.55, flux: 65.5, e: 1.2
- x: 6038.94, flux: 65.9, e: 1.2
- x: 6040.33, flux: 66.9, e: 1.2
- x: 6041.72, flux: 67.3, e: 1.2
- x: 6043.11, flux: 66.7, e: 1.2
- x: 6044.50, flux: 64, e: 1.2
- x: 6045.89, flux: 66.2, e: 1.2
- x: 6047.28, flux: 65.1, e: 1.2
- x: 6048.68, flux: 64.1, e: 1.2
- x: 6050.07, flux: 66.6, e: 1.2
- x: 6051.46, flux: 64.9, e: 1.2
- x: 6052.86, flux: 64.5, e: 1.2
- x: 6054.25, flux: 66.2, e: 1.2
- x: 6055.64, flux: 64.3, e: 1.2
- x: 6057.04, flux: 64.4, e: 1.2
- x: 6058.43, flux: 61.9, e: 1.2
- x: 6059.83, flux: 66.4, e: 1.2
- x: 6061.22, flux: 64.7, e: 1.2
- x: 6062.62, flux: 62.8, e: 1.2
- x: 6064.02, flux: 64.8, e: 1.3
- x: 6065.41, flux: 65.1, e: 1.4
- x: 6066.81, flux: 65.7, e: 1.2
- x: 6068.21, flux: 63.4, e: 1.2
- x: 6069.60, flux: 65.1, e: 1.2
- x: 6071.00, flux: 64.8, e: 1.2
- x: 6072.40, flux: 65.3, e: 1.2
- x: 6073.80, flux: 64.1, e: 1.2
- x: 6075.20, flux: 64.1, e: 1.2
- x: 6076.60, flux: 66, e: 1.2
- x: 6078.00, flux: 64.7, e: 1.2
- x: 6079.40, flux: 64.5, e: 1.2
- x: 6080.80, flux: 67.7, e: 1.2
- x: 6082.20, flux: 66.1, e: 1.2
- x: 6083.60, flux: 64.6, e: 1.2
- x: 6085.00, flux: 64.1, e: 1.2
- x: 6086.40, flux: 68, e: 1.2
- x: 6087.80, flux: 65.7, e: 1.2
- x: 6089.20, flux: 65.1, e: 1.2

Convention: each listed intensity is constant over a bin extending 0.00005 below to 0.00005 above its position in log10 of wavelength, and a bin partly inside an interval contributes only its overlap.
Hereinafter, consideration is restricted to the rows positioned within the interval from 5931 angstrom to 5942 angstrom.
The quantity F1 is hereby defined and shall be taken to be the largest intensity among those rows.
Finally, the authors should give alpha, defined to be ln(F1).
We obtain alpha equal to 4.22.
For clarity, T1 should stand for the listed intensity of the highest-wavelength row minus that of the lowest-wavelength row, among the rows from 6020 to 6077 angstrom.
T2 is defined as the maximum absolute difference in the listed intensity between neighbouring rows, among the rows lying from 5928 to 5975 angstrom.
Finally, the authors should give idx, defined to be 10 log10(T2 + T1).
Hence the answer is 5.4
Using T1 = 0.2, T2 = 3.3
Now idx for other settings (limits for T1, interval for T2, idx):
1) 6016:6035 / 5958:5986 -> -10.0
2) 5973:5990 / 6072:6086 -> 3.4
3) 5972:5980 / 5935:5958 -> 3.2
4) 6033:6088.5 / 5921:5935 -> 6.1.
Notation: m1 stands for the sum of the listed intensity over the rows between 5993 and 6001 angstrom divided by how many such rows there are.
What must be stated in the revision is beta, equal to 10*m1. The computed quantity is 659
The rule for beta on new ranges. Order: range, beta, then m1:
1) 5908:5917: 665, 66.5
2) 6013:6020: 664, 66.4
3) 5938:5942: 651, 65.1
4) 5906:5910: 664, 66.4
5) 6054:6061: 646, 64.6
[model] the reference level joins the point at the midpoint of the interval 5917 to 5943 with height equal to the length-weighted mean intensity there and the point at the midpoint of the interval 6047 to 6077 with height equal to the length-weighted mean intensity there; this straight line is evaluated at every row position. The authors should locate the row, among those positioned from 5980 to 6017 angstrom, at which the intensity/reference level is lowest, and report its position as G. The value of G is 5995.98 angstrom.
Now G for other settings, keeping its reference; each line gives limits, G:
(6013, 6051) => 6022.27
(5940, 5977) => 5949.23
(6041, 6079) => 6058.43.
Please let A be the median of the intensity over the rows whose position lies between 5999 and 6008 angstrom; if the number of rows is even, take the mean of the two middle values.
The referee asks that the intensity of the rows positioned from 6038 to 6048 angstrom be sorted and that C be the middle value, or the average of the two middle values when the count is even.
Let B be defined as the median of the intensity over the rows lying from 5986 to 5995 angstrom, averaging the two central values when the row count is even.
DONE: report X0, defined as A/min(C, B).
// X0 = 1.00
